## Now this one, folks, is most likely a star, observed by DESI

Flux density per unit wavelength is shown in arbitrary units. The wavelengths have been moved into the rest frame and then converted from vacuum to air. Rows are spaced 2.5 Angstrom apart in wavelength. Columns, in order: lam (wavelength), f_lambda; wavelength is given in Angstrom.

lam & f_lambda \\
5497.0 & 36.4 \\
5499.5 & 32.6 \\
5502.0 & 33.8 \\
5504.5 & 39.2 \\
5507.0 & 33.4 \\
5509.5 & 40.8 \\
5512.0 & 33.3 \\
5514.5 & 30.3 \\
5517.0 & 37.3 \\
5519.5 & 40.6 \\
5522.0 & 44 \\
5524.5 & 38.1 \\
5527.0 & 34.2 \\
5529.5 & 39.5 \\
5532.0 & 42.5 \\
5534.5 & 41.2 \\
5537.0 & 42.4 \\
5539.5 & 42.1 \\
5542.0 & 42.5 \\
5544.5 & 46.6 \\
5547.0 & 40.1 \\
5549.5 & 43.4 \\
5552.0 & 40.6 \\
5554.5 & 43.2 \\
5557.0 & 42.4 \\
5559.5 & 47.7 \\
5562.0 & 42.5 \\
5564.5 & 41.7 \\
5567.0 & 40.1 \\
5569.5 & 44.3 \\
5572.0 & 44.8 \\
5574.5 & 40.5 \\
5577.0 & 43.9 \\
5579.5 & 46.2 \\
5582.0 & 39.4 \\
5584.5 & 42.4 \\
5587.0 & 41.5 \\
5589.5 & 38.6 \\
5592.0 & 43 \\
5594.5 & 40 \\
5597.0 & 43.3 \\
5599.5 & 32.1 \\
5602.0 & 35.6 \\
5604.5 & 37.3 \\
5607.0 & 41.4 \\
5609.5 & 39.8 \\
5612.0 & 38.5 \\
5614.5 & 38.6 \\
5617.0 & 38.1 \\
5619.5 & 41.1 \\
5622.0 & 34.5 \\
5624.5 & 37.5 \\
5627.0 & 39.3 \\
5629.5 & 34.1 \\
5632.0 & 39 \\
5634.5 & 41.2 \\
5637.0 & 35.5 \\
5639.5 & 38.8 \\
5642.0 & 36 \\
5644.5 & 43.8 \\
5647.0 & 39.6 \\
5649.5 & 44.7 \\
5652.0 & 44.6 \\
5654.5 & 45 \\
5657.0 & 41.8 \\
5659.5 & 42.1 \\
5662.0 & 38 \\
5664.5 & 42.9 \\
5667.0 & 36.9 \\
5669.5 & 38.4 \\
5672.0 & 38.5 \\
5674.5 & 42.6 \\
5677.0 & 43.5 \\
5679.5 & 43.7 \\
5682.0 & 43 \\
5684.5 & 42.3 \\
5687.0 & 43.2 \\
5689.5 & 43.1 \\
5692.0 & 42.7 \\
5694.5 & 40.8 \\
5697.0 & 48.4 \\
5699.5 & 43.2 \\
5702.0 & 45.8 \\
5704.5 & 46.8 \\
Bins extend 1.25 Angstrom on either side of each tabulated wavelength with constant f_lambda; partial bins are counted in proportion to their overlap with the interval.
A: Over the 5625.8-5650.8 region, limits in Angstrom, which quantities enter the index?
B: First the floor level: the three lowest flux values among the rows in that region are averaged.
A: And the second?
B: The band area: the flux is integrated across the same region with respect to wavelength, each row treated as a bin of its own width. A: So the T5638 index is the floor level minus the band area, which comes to -945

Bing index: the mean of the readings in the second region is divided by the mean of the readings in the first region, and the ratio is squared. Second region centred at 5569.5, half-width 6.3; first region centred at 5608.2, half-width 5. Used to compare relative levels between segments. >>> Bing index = 1.16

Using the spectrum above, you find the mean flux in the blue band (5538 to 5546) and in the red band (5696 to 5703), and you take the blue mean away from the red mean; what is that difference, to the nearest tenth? 2.1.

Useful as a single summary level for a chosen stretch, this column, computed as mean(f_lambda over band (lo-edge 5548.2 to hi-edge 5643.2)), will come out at 40.2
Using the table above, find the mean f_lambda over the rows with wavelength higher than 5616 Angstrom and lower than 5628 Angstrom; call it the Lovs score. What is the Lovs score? 38.1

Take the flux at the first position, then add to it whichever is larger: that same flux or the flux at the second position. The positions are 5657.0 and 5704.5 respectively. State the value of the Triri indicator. 89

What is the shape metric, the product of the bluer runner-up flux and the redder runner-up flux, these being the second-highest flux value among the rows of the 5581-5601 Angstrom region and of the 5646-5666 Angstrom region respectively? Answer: 1922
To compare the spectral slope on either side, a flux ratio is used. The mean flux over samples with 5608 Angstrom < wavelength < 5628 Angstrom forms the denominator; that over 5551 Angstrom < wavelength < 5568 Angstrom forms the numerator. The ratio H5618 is 1.11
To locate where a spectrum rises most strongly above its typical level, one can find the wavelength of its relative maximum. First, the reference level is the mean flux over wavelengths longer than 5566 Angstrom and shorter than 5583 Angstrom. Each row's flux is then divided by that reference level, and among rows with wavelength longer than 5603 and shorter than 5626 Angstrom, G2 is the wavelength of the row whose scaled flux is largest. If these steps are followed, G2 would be 5607.0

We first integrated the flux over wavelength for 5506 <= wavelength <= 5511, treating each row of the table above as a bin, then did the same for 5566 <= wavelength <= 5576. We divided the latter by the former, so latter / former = 2.3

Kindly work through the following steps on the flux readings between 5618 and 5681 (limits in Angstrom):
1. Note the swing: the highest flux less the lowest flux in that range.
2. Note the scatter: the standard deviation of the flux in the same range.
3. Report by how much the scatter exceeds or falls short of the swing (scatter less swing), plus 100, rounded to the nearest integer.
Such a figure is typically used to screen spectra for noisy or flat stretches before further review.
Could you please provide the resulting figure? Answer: 92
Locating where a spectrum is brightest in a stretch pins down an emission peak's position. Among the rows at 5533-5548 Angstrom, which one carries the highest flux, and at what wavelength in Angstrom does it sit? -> 5544.5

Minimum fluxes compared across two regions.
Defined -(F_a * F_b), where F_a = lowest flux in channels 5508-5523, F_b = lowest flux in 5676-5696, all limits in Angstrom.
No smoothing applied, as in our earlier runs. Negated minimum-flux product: -1236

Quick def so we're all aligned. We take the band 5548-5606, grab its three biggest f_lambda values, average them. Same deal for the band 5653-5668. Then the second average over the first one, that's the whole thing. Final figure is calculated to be 0.94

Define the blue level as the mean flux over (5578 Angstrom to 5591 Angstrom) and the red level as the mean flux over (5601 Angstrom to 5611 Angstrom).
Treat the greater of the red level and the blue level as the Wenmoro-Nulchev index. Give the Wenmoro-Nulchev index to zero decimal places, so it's 42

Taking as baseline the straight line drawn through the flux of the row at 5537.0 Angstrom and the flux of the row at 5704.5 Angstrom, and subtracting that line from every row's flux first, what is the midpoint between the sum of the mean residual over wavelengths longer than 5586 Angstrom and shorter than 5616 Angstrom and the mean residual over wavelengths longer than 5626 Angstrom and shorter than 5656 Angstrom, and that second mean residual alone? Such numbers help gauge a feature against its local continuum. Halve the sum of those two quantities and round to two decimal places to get -7.46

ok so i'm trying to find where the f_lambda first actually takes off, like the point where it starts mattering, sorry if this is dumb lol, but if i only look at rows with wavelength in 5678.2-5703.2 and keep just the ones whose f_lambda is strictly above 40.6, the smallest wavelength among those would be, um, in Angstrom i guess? 5679.5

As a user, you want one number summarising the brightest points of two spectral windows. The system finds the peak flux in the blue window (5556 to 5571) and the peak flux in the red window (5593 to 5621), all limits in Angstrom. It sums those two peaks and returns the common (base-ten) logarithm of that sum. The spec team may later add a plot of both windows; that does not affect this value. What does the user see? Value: 1.96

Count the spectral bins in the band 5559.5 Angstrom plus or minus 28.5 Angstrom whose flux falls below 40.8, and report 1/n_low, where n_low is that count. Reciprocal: 0.200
